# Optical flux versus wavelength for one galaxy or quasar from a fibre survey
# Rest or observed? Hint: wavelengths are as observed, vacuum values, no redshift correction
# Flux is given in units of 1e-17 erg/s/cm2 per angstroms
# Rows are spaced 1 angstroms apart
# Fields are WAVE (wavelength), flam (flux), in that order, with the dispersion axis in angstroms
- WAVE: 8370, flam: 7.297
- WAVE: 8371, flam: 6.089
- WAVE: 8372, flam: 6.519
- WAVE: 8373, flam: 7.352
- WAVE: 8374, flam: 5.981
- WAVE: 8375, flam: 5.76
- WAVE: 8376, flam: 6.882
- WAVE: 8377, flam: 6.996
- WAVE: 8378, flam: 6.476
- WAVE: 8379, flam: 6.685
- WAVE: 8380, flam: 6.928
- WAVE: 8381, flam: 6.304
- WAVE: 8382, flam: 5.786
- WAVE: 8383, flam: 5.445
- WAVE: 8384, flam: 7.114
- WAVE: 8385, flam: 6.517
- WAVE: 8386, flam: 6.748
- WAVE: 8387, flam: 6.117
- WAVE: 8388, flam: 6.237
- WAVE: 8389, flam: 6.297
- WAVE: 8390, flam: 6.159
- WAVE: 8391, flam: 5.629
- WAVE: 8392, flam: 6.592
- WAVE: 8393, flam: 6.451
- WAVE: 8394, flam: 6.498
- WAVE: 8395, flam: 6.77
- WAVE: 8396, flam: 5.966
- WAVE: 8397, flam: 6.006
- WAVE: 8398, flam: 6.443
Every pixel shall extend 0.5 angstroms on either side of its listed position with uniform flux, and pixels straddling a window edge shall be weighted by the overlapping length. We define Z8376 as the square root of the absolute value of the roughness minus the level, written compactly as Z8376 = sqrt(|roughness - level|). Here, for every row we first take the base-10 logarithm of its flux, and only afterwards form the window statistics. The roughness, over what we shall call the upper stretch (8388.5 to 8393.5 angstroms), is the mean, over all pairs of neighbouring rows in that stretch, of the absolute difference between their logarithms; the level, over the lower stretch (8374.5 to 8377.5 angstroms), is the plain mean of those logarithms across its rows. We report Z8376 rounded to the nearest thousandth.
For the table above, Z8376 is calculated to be 0.885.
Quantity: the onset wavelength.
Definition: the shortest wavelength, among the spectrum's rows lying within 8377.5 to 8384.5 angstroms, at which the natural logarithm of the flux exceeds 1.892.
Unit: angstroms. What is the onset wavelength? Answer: 8379 angstroms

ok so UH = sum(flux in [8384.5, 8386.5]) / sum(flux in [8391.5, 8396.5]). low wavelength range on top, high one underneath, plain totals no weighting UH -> 0.4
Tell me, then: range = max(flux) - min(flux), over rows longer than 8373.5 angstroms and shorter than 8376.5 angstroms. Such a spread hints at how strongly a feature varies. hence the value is 1.1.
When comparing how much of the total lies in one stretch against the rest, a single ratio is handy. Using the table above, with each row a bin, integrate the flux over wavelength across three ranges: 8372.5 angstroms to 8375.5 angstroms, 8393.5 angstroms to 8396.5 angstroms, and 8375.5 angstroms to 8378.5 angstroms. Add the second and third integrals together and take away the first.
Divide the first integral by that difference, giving 0.93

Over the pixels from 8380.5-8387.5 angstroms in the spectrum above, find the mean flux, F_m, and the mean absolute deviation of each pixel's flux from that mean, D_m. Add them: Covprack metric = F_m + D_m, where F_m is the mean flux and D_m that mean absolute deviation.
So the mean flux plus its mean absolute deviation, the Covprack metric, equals 6.73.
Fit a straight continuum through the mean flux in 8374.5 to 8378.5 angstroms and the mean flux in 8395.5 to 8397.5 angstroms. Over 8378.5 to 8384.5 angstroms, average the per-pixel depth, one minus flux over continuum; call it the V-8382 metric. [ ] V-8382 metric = 0.00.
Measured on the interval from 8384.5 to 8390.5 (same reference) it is -0.02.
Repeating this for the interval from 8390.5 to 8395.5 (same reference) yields -0.05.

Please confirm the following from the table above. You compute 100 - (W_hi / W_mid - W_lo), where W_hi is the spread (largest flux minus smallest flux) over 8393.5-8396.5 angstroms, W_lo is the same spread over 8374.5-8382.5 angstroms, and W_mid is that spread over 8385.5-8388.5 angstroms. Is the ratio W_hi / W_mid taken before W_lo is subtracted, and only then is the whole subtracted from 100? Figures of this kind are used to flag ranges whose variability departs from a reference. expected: 100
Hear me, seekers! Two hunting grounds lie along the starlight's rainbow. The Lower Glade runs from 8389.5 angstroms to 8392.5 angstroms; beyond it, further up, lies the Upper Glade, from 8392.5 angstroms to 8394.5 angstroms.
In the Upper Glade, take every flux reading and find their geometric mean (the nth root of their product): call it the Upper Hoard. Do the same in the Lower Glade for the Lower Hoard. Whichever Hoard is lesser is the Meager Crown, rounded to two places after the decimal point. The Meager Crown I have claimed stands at 6.11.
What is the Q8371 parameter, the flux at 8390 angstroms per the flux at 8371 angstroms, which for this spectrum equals 1.01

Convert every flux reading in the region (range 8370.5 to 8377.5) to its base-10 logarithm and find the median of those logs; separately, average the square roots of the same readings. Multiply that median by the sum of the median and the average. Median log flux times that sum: 2.74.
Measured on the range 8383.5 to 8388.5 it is 2.74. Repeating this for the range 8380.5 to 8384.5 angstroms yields 2.55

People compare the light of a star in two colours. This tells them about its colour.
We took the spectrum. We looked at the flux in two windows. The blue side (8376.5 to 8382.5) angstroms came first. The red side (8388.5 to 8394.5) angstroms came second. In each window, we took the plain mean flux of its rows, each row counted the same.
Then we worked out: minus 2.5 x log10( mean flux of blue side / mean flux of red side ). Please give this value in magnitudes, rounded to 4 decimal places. -0.0438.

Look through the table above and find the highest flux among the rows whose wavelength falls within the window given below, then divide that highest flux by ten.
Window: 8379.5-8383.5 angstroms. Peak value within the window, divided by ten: 0.693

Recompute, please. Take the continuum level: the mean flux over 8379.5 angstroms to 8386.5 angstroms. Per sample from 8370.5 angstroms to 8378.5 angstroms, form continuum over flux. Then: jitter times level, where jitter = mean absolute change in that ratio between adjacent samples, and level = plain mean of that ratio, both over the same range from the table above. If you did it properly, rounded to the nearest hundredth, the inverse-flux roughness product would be 0.10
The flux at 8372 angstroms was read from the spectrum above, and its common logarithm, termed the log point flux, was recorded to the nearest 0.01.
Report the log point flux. 0.81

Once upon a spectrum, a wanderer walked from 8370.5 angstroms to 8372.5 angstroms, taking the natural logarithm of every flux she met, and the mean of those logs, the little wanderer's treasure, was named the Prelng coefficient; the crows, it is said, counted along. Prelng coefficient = 1.84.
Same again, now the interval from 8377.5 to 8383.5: 1.83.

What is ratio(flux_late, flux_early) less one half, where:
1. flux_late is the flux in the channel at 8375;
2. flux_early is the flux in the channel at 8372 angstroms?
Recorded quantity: 0.38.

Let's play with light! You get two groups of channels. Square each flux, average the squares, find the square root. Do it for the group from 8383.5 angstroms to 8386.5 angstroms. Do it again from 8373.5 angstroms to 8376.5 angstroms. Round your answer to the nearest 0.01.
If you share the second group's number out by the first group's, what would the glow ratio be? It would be 0.92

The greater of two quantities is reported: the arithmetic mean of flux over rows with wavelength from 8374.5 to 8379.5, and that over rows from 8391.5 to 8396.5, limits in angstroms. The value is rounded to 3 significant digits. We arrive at 6.56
